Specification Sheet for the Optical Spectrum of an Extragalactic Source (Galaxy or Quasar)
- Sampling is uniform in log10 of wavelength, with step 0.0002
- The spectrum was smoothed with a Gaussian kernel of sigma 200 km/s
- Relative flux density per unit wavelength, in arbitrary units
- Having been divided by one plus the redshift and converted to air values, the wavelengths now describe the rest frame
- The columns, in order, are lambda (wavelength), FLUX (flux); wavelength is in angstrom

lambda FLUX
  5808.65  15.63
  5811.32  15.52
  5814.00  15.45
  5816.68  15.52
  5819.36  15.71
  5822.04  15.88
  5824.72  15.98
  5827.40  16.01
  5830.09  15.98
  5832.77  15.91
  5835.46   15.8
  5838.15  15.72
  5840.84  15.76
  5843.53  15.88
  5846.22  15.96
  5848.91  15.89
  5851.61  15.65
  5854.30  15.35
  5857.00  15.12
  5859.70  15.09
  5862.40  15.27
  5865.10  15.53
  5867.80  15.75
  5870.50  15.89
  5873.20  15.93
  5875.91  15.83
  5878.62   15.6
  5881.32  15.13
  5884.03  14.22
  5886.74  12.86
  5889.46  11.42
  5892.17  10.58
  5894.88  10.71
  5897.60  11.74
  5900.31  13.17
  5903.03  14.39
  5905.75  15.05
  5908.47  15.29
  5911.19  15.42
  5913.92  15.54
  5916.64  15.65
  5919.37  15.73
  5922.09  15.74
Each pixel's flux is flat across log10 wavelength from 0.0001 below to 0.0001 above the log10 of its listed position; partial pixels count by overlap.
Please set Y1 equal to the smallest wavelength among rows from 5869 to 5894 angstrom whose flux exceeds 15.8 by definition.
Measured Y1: 5870.50 angstrom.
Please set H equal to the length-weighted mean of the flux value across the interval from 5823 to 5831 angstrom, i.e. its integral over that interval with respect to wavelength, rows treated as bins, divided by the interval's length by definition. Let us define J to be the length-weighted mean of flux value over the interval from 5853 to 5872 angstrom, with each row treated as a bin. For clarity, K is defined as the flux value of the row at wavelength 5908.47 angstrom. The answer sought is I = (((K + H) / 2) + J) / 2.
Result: 15.5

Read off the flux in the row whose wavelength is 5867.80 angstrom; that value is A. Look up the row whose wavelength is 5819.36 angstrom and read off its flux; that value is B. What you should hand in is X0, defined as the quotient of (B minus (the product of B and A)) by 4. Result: -57.9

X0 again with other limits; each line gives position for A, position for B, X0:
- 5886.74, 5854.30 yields -45.5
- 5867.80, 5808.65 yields -57.6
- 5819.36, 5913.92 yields -57.1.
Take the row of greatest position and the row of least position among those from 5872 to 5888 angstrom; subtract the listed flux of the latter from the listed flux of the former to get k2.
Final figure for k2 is -3.1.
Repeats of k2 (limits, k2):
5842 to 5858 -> -0.8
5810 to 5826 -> 0.5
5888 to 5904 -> 3.0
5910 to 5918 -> 0.2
